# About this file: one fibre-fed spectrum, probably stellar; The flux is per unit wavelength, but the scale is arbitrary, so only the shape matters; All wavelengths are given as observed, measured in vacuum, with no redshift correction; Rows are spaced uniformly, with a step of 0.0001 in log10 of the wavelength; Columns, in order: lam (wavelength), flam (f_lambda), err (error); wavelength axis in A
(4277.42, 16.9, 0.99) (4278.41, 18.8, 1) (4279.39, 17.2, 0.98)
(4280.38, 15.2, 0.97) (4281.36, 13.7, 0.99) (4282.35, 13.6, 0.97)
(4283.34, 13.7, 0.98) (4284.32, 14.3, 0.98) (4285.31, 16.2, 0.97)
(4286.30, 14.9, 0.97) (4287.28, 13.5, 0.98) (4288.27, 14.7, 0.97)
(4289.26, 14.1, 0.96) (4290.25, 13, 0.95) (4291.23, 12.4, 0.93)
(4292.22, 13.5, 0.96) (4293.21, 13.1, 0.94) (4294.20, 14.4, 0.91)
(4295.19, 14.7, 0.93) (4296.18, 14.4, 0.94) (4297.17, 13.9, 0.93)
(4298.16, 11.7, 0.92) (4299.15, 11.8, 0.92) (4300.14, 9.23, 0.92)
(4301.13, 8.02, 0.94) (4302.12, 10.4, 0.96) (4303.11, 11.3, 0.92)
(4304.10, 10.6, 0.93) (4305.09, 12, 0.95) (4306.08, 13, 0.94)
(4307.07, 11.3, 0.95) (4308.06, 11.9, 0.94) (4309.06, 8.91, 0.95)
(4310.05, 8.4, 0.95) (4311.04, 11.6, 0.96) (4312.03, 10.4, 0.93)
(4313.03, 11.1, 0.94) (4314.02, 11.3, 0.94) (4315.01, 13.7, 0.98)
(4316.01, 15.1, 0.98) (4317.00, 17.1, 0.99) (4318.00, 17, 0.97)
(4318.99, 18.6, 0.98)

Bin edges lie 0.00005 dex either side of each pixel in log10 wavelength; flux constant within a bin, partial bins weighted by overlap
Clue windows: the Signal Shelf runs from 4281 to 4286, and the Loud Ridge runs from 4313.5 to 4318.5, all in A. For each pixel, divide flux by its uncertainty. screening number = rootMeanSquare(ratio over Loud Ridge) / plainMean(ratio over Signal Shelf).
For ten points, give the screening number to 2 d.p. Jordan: 1.05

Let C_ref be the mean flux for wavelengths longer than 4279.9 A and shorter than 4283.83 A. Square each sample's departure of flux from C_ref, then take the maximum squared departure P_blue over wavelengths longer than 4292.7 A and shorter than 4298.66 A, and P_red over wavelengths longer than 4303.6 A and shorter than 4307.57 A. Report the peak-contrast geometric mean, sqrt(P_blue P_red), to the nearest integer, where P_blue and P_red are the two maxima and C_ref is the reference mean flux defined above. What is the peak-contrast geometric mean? 8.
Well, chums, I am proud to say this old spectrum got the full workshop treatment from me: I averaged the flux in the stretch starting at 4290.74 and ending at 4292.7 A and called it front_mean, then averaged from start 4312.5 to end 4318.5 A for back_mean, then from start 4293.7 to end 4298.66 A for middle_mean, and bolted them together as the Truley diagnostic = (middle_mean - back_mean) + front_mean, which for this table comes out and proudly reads 13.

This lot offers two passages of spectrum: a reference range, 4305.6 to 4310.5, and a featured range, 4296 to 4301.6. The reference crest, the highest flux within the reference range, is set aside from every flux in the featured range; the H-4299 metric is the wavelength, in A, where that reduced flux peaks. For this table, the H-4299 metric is 4296.18 A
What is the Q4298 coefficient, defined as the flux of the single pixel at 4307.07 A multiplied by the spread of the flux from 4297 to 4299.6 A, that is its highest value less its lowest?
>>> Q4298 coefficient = 25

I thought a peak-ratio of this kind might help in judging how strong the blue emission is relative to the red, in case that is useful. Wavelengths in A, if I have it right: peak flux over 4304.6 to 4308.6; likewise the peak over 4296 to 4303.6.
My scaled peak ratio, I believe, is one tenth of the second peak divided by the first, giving 0.111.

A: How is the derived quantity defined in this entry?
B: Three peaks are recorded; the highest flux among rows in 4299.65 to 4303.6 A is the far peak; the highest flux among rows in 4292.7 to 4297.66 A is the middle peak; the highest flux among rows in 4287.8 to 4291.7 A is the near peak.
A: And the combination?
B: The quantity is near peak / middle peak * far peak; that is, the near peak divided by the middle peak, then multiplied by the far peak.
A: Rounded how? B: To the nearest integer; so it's 11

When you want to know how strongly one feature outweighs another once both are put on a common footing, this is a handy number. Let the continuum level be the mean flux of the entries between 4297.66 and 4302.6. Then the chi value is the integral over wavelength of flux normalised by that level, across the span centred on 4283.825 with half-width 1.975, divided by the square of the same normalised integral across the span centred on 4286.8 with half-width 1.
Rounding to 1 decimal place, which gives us 0.7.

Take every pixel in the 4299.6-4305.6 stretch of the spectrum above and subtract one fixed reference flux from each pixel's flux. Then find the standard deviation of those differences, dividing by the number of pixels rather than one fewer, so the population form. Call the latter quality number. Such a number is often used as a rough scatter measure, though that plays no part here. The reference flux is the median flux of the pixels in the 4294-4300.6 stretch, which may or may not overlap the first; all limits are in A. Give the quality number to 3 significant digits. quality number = 1.31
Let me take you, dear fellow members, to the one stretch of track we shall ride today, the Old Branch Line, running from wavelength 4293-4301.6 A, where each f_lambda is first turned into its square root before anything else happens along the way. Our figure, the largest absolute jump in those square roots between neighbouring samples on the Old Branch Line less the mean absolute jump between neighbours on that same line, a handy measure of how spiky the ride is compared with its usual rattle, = 0.24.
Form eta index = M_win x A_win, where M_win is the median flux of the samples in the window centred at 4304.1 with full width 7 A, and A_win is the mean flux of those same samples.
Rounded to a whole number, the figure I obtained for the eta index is 124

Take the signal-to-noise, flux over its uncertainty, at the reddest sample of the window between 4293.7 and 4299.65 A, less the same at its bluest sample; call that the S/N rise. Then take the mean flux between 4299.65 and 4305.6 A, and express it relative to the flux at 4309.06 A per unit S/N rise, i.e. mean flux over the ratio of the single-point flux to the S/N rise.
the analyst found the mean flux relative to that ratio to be -3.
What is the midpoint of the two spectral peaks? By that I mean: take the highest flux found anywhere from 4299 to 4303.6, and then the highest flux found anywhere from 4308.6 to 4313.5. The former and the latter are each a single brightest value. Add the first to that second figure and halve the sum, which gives 11.7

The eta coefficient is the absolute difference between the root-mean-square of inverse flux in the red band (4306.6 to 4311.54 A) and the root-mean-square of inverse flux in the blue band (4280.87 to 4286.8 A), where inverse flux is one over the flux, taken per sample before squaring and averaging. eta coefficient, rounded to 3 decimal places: 0.029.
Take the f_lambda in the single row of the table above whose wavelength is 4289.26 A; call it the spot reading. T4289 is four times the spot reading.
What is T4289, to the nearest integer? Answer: 56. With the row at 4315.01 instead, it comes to 55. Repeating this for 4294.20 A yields 58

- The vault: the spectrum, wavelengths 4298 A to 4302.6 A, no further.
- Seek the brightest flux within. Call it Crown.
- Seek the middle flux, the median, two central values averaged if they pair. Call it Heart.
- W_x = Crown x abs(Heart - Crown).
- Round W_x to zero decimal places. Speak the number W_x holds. 17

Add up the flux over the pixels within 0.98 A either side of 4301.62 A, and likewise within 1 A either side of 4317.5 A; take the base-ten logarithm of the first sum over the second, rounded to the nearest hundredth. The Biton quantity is -0.27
